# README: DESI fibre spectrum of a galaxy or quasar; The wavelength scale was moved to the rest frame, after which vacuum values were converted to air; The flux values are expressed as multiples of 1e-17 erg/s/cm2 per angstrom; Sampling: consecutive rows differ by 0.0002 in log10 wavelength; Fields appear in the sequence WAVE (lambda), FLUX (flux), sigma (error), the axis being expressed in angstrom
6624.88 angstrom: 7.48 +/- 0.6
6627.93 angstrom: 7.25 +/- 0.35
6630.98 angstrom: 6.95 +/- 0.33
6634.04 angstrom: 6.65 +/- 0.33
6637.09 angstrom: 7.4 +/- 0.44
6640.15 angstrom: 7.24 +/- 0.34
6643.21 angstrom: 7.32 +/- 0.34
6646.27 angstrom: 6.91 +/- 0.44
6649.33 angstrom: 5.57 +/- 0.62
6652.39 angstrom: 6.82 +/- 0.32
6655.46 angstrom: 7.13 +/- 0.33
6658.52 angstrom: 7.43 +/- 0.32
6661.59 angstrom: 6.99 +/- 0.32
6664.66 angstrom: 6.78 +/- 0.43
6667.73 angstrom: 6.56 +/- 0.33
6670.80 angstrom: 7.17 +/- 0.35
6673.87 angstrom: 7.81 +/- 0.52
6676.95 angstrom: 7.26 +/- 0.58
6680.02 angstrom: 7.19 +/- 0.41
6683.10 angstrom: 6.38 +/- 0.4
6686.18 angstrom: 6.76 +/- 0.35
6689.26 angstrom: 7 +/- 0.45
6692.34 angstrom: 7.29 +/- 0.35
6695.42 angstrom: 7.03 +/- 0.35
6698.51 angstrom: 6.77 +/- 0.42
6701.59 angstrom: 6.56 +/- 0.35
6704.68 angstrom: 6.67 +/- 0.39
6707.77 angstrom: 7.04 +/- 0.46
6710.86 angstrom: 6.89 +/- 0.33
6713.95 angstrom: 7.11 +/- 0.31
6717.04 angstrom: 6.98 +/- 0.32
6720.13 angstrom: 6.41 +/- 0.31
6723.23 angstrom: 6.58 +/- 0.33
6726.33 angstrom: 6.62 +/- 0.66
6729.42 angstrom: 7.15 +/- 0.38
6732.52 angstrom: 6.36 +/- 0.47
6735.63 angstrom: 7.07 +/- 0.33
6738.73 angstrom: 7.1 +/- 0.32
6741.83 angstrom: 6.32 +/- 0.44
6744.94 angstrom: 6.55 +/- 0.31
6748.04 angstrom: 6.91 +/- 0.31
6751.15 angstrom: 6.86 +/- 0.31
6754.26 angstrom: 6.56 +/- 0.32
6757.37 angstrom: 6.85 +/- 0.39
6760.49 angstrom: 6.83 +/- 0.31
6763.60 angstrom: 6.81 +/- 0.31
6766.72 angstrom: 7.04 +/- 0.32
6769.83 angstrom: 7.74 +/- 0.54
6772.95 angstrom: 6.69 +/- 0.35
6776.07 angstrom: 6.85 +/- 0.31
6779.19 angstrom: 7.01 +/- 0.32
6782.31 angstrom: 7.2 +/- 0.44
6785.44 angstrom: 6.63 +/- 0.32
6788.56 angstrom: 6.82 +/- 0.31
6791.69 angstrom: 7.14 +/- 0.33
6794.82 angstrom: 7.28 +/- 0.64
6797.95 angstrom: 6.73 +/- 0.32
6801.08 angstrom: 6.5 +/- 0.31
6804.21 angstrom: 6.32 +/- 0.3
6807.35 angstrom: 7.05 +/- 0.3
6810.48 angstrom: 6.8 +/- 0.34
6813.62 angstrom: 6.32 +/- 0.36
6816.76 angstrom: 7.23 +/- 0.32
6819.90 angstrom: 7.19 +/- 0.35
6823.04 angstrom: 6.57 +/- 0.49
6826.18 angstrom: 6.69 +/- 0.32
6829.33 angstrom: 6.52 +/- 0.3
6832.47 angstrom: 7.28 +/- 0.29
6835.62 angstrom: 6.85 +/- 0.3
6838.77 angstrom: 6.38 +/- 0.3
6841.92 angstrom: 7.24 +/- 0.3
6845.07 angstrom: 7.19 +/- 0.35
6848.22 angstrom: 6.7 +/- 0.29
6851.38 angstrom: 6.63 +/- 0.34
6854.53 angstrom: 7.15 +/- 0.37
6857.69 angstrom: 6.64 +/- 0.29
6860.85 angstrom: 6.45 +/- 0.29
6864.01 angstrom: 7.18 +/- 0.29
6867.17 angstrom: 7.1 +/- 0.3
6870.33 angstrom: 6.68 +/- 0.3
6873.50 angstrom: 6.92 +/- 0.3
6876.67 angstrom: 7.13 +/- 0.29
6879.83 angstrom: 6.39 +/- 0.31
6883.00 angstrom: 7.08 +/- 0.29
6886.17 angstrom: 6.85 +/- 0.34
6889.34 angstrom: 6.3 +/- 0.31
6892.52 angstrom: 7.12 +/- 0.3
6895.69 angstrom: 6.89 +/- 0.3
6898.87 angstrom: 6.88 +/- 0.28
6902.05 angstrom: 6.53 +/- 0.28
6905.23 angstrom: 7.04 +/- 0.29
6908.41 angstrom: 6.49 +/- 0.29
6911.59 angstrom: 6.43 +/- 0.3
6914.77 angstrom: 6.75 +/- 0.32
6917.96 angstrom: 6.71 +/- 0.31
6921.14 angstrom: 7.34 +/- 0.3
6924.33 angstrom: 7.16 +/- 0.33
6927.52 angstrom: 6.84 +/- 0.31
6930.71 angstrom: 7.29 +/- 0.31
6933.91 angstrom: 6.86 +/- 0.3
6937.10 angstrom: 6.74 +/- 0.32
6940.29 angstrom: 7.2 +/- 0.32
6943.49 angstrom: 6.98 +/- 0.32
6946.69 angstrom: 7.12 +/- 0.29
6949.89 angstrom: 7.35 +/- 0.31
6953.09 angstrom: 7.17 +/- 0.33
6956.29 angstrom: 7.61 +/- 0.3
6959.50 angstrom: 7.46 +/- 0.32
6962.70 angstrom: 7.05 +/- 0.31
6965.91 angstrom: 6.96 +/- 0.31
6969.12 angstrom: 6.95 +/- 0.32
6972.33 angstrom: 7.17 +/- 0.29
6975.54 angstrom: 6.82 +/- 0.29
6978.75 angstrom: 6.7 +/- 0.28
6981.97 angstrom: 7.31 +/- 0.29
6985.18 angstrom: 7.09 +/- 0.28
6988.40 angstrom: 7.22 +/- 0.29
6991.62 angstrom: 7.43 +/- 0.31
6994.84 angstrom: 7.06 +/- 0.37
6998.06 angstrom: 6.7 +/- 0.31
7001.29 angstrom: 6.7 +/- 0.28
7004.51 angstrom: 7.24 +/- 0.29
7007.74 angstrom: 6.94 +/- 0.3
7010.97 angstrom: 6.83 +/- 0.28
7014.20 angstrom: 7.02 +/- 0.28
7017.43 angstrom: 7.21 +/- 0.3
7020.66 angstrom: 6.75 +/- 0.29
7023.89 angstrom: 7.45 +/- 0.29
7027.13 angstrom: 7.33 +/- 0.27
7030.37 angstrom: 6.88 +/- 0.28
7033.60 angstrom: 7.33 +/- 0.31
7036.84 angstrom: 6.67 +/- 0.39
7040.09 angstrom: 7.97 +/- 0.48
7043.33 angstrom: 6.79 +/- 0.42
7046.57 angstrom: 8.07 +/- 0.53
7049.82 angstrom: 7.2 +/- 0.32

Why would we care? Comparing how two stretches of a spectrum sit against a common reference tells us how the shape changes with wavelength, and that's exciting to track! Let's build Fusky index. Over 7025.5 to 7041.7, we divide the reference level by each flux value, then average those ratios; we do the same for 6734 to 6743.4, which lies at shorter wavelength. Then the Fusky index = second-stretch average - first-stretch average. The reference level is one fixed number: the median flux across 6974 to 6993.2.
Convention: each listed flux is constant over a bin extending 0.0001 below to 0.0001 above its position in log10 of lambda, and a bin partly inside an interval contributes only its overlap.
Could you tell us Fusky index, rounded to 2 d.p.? 0.06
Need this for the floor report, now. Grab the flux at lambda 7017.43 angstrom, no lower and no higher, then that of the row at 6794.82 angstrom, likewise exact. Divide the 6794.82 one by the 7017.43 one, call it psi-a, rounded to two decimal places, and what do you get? 1.01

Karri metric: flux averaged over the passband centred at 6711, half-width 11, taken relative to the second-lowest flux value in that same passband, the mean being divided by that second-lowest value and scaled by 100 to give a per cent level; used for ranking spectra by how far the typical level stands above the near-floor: 104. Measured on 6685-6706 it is 103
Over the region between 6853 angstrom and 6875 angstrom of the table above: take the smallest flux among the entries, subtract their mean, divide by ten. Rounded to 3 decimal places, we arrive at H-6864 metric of -0.042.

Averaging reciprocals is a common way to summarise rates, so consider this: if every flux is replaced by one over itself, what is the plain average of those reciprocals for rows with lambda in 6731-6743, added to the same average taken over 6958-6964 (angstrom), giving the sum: 0.287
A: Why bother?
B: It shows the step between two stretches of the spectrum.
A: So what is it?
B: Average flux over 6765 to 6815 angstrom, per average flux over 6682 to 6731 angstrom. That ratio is 1.008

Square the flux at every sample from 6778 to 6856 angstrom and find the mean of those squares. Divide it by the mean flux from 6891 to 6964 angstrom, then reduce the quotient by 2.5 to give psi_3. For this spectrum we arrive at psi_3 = 4.23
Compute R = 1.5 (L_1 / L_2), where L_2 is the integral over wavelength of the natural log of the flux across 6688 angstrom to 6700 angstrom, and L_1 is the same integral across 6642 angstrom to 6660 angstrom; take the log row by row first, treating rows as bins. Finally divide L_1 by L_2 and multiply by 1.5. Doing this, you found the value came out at 2.2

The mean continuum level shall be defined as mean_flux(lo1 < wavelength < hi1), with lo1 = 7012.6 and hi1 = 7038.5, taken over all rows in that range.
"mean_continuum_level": 7.08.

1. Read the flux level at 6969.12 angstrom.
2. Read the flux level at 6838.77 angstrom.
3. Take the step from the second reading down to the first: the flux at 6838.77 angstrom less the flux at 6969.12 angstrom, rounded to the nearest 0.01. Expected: -0.57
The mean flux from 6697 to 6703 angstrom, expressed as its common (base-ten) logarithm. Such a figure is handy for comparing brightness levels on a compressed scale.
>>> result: 0.824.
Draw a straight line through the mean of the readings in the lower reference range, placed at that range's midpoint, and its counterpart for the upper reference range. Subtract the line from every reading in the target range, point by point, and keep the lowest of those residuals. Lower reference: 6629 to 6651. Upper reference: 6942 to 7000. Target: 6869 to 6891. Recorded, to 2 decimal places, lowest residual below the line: -0.76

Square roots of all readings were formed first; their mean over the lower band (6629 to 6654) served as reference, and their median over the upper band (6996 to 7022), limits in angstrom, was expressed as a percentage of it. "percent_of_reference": 100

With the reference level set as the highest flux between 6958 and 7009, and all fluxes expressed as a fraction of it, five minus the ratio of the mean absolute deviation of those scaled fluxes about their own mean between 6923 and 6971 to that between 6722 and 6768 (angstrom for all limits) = 4.13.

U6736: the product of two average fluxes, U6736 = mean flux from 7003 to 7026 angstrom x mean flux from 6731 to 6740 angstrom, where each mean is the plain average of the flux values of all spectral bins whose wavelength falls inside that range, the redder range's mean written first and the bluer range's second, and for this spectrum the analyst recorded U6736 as 48.3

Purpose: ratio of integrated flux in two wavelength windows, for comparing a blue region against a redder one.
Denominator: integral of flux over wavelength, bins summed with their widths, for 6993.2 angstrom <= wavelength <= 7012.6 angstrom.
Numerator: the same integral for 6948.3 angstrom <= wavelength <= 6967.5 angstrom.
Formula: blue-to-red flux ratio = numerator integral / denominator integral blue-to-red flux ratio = 1.04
